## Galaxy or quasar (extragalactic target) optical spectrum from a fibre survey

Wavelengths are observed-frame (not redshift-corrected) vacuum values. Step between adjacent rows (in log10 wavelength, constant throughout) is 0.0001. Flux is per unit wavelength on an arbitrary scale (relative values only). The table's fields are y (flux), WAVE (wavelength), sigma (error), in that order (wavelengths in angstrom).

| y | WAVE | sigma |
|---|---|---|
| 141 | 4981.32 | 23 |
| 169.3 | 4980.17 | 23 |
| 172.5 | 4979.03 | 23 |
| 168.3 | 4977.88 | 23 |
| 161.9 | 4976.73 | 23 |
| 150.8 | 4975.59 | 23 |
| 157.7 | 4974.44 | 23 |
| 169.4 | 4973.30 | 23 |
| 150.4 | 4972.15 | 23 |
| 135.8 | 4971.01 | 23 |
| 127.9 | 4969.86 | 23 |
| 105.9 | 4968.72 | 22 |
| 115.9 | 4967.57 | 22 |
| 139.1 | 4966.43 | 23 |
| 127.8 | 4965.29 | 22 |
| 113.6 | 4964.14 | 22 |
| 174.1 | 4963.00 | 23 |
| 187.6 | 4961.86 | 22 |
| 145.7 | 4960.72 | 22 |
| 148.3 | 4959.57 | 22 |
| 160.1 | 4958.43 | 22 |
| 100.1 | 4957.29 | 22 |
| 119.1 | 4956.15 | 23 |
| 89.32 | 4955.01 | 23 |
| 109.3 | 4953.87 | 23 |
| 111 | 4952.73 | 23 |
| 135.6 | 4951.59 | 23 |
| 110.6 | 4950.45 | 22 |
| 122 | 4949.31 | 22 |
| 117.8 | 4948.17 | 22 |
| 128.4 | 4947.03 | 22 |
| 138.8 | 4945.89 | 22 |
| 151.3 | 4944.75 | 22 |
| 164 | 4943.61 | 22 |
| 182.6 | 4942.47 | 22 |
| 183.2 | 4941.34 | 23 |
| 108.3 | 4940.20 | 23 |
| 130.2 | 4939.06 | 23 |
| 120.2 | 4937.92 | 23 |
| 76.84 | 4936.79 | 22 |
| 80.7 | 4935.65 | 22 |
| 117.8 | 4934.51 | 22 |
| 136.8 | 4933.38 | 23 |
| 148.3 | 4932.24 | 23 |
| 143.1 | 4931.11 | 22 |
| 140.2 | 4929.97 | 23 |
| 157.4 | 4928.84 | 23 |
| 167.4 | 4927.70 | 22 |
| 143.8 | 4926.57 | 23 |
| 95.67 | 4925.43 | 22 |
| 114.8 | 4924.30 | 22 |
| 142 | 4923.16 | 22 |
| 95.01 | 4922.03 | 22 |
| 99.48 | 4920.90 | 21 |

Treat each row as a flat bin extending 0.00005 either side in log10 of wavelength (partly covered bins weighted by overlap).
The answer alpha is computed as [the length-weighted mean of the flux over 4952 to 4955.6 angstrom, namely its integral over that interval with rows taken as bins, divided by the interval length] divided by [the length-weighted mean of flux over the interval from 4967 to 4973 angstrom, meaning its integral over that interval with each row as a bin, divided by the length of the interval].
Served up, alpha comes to 0.8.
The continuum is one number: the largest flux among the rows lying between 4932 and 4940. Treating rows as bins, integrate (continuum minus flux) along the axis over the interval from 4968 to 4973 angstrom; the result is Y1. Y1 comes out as 83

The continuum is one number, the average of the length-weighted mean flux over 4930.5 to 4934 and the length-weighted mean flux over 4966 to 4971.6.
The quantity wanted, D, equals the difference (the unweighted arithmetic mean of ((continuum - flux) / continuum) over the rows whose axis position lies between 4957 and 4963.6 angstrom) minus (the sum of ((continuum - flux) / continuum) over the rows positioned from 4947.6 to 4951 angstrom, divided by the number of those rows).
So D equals -0.27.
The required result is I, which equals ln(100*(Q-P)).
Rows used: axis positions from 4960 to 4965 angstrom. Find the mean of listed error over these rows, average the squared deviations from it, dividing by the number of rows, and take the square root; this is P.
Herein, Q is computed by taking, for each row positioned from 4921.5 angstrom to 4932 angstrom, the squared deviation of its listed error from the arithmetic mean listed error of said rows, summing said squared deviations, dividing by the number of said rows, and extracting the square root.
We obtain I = 1.3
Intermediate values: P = 0.433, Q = 0.471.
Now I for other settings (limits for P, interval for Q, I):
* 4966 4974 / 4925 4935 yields 1.5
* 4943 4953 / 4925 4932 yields 2.1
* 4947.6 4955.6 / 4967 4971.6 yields -0.7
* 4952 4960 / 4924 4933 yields -0.7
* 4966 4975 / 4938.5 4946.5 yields 1.8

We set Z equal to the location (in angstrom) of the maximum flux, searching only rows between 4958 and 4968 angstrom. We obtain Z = 4961.86 angstrom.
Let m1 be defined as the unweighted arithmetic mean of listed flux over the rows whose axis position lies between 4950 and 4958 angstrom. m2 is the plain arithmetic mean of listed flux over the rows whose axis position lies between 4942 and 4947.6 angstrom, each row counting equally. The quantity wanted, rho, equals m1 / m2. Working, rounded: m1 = 111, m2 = 153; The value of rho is 0.72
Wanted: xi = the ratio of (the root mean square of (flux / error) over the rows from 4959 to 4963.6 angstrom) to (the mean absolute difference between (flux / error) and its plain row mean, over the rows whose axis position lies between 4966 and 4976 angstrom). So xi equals 11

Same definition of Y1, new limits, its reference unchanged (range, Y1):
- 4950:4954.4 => 138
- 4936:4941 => 186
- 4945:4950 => 102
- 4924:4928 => 77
